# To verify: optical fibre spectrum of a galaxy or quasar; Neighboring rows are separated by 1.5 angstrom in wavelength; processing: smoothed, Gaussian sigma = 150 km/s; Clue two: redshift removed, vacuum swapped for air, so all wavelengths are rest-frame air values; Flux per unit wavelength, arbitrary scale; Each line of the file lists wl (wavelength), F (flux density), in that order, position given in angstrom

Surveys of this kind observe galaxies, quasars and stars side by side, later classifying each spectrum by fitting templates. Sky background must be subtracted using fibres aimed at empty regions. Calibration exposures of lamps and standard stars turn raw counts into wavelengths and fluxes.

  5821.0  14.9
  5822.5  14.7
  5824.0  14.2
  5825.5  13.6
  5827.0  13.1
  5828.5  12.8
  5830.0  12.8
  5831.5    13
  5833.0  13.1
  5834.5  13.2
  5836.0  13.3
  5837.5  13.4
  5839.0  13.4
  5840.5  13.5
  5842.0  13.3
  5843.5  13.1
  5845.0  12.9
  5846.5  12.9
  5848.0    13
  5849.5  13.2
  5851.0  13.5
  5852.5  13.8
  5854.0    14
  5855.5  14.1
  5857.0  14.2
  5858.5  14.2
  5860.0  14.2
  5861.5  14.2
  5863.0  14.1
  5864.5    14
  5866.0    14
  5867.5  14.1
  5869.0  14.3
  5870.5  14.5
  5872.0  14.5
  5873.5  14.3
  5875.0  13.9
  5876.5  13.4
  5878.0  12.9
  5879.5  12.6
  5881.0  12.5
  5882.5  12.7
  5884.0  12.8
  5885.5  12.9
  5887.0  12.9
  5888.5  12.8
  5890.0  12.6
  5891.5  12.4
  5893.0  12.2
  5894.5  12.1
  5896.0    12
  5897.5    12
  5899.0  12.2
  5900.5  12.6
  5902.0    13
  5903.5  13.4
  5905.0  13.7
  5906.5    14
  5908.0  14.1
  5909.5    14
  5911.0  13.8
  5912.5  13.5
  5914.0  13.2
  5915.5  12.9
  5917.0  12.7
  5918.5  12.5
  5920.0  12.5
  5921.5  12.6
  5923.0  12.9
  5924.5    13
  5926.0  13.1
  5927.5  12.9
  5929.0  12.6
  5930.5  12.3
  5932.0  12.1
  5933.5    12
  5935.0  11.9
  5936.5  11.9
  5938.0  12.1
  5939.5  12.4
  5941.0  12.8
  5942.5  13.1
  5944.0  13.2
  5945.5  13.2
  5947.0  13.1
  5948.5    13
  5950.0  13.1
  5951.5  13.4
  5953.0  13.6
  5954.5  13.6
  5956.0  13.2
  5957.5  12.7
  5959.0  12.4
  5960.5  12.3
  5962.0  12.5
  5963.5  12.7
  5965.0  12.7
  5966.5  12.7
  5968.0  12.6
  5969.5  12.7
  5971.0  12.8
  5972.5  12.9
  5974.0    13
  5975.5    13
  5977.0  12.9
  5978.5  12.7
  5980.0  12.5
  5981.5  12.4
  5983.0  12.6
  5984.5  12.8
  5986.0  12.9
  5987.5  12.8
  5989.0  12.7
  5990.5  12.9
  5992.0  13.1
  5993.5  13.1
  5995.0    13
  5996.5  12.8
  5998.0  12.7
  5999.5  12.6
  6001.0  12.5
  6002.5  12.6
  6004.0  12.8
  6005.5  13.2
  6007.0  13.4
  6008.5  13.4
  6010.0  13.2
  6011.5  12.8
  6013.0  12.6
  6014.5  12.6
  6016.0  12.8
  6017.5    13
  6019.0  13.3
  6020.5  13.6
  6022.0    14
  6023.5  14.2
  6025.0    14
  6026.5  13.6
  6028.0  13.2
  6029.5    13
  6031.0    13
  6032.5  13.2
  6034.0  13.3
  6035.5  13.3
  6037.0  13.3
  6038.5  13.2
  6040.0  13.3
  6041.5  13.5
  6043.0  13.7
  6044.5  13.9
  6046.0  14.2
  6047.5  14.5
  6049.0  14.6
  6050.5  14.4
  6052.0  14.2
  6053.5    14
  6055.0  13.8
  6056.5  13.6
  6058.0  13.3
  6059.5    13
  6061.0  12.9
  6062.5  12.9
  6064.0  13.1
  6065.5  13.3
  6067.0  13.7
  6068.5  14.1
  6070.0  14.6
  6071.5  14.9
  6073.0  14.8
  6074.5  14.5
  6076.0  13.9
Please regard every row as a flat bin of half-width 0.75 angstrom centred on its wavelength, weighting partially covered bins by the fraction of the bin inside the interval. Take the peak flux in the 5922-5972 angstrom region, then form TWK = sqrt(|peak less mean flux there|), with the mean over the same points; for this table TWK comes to 0.92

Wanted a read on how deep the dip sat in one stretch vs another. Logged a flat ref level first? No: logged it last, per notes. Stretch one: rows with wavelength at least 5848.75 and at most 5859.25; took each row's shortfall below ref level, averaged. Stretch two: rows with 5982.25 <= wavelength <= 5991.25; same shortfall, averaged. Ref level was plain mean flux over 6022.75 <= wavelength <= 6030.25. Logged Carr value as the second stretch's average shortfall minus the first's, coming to 1.1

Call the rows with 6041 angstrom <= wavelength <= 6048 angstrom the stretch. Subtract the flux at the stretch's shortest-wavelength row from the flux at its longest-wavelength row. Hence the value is 1.0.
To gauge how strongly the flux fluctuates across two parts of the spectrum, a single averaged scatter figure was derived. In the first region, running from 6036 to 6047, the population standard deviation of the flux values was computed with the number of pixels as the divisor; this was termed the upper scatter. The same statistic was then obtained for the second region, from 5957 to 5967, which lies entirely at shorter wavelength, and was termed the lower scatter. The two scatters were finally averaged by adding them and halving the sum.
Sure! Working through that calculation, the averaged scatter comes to 0.25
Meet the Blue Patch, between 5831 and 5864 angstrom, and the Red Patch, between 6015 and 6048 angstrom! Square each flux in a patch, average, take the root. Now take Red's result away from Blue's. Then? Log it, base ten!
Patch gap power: -1.6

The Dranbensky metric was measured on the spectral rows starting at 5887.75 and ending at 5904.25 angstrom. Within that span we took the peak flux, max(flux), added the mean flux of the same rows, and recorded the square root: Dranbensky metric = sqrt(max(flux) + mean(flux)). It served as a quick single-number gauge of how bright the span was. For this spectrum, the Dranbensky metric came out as 5.09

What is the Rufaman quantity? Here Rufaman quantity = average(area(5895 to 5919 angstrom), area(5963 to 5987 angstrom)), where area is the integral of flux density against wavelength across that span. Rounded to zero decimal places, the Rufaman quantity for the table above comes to 310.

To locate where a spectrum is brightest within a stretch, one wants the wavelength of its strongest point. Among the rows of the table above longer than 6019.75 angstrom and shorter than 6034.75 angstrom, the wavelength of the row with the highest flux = 6023.5 angstrom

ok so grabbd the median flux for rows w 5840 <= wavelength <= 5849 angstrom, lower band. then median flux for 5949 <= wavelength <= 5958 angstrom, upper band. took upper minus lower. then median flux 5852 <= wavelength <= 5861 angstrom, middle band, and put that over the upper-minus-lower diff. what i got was 57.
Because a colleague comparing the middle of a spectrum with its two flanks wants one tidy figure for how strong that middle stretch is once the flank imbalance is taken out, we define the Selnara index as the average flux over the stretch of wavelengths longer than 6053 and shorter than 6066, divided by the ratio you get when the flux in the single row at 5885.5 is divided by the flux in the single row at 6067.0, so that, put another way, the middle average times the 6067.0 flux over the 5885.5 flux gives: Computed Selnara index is 14.1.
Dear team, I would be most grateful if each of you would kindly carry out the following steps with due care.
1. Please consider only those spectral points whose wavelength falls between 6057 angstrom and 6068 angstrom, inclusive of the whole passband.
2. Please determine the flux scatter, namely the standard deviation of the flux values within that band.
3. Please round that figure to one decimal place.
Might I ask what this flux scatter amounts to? 0.3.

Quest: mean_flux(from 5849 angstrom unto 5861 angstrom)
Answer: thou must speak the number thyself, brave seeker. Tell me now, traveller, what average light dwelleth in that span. 13.9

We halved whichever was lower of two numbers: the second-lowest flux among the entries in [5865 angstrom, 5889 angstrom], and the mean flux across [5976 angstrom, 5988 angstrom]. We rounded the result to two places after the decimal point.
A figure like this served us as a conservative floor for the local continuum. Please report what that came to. 6.30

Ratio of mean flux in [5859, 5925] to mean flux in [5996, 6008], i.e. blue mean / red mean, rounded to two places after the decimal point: 1.03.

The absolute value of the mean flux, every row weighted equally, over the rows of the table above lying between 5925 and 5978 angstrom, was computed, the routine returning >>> 12.76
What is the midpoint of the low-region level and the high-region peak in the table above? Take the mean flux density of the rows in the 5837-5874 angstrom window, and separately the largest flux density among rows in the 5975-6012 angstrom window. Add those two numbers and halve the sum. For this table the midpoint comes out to 13.6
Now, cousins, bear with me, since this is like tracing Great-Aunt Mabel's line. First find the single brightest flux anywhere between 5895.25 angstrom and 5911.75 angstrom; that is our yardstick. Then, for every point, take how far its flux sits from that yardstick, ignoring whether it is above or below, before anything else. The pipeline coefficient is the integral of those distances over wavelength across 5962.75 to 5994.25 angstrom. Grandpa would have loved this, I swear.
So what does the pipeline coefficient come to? 41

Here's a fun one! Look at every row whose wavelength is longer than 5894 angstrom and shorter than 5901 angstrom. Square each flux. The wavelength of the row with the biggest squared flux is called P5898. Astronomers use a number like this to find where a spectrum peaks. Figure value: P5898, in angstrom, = 5900.5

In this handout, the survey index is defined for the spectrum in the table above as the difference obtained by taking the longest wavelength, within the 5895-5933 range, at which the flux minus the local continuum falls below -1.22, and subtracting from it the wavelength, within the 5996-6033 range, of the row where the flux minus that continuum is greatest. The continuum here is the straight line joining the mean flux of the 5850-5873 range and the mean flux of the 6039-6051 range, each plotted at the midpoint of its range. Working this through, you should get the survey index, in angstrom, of -91.5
